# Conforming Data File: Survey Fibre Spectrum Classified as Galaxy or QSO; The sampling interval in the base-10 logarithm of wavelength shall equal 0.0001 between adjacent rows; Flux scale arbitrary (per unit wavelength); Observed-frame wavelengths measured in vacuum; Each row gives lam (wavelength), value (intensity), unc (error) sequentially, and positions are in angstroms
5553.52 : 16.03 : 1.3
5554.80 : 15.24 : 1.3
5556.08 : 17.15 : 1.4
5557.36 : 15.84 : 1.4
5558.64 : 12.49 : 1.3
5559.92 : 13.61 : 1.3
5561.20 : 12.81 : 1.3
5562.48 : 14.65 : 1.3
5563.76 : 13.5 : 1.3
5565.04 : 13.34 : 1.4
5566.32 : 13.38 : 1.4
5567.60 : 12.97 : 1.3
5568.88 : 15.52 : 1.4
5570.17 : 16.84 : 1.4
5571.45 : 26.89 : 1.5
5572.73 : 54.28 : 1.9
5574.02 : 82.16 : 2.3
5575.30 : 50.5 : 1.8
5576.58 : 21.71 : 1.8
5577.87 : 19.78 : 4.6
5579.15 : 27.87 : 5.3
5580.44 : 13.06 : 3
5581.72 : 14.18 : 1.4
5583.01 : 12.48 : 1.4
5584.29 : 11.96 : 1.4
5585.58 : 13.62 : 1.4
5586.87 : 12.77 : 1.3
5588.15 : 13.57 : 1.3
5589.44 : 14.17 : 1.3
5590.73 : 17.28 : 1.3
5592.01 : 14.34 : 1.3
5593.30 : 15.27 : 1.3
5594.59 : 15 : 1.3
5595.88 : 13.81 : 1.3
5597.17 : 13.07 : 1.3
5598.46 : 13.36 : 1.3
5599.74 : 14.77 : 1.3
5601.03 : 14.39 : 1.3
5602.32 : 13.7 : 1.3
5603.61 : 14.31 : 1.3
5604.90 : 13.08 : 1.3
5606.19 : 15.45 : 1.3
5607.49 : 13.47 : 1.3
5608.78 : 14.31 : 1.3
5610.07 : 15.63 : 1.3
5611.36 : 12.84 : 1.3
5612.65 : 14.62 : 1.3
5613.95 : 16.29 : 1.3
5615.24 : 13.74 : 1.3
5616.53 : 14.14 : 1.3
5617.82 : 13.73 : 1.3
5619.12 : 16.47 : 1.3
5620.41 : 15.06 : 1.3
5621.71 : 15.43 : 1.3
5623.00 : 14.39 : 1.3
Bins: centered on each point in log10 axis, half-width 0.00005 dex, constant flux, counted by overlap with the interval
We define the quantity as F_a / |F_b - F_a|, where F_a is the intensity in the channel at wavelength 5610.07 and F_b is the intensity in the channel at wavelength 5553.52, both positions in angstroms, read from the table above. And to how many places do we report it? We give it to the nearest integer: 39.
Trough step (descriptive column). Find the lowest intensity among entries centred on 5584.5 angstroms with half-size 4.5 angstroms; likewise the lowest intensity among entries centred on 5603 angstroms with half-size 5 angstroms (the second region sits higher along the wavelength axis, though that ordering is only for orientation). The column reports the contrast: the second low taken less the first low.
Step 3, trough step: 1.1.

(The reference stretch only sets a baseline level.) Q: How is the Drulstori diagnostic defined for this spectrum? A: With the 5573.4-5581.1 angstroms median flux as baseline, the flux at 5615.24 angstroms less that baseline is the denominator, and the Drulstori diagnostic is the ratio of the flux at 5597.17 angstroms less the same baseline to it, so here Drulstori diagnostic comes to 1.06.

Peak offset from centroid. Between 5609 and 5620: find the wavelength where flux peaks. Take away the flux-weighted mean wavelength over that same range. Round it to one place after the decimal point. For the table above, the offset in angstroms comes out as 4.5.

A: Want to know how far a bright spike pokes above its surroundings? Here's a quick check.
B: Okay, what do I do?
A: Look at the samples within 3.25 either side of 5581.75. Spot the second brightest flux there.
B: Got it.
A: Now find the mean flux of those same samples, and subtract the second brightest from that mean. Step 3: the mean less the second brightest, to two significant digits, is 1.7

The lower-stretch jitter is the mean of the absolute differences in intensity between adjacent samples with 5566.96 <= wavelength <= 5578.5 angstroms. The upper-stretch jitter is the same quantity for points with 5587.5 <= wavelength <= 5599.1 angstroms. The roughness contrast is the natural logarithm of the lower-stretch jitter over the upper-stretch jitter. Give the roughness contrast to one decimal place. 2.6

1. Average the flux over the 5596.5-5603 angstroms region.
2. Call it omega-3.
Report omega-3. 13.9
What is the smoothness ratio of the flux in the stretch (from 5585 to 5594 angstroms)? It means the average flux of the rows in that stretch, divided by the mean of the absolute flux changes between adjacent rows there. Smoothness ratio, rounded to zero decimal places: 9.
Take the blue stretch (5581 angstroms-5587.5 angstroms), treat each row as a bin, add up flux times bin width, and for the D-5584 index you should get 84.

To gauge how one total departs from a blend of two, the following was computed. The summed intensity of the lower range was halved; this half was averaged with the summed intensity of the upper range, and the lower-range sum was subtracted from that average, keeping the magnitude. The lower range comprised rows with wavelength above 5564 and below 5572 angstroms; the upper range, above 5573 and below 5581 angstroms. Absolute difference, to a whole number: 33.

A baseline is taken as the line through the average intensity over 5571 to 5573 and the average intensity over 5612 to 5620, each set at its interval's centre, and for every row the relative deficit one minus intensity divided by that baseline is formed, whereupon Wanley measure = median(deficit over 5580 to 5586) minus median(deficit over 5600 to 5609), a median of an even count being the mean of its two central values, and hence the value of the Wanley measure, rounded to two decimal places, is 0.28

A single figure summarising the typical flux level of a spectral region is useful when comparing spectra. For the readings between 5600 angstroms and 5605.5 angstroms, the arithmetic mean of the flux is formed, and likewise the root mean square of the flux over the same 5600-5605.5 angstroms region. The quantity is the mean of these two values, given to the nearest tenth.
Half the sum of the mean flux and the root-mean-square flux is 13.9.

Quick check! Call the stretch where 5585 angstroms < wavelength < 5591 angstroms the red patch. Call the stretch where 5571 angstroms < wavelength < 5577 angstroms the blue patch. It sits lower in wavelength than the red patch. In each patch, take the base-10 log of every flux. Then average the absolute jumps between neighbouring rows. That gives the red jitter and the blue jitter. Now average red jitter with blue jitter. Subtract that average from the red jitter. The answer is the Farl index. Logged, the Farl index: -0.113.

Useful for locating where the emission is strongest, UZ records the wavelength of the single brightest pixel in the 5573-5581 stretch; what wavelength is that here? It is 5574.02 angstroms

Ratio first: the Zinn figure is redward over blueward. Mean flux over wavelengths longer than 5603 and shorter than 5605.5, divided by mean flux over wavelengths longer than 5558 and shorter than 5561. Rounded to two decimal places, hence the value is 1.05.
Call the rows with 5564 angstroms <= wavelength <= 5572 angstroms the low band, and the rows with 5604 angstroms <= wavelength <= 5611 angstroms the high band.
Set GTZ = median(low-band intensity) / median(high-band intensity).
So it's 1.01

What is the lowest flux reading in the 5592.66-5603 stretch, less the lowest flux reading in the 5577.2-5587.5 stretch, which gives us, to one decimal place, 1.1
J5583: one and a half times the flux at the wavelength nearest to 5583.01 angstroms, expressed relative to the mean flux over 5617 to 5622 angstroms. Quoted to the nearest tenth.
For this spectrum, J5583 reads 1.2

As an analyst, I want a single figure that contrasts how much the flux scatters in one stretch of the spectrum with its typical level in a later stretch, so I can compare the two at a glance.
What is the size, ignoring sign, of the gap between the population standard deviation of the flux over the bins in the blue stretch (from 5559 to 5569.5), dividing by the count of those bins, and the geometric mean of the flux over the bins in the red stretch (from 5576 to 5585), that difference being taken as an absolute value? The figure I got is 16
